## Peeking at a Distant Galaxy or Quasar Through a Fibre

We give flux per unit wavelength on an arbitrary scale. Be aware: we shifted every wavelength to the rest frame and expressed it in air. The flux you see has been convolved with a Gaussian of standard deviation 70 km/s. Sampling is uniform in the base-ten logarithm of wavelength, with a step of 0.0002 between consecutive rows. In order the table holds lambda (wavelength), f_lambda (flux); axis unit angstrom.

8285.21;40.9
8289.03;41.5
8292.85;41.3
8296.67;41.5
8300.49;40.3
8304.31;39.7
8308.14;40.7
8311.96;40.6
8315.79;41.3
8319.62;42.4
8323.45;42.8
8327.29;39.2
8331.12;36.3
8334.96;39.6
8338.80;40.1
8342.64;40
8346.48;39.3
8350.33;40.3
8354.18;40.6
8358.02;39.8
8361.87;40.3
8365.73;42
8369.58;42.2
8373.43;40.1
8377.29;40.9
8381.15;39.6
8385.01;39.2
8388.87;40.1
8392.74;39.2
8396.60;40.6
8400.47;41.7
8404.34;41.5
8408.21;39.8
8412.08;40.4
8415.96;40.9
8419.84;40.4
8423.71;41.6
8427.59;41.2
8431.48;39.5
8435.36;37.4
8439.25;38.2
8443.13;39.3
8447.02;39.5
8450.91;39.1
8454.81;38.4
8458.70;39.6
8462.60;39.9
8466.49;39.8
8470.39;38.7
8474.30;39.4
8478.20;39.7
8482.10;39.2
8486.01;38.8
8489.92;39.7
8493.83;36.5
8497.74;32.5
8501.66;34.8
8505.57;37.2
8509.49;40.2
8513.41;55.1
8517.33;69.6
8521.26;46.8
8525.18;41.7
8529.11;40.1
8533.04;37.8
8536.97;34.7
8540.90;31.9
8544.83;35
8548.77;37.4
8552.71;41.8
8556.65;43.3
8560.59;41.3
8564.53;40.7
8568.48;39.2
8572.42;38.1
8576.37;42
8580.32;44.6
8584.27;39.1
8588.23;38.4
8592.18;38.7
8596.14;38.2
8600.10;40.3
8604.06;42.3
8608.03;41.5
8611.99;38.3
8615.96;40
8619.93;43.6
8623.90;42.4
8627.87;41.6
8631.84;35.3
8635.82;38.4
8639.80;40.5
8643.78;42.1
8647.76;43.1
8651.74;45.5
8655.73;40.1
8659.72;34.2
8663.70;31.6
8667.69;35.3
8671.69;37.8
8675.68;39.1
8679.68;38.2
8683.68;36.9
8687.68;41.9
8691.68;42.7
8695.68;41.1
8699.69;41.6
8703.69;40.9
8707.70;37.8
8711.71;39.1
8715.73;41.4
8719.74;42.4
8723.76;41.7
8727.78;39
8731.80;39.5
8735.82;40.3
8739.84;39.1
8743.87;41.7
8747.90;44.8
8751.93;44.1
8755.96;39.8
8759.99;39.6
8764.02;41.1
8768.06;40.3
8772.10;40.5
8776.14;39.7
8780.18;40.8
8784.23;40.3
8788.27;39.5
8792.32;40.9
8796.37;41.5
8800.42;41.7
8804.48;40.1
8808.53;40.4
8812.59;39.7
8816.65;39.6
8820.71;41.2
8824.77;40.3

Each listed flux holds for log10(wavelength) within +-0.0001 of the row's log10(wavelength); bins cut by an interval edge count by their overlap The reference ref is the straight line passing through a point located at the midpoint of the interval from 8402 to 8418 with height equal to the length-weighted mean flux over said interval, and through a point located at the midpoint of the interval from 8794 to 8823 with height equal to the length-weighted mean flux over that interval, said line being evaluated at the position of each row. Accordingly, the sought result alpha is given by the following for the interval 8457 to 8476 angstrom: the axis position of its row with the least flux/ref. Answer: 8470.39 angstrom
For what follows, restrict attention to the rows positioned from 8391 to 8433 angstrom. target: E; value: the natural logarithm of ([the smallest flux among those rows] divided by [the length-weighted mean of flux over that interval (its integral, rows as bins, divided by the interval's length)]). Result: -0.04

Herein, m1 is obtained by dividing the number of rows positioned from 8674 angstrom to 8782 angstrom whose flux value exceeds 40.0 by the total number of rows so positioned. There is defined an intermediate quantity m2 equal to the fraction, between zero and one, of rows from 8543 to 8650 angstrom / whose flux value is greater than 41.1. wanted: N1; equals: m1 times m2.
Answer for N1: 0.26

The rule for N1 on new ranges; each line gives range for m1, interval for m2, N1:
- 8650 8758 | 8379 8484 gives 0.08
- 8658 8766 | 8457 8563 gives 0.12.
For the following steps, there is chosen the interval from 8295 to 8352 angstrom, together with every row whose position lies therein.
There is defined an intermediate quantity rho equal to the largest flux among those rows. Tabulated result 42.8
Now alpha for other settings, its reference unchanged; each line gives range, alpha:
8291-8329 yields 8327.29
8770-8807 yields 8788.27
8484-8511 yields 8497.74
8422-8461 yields 8435.36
